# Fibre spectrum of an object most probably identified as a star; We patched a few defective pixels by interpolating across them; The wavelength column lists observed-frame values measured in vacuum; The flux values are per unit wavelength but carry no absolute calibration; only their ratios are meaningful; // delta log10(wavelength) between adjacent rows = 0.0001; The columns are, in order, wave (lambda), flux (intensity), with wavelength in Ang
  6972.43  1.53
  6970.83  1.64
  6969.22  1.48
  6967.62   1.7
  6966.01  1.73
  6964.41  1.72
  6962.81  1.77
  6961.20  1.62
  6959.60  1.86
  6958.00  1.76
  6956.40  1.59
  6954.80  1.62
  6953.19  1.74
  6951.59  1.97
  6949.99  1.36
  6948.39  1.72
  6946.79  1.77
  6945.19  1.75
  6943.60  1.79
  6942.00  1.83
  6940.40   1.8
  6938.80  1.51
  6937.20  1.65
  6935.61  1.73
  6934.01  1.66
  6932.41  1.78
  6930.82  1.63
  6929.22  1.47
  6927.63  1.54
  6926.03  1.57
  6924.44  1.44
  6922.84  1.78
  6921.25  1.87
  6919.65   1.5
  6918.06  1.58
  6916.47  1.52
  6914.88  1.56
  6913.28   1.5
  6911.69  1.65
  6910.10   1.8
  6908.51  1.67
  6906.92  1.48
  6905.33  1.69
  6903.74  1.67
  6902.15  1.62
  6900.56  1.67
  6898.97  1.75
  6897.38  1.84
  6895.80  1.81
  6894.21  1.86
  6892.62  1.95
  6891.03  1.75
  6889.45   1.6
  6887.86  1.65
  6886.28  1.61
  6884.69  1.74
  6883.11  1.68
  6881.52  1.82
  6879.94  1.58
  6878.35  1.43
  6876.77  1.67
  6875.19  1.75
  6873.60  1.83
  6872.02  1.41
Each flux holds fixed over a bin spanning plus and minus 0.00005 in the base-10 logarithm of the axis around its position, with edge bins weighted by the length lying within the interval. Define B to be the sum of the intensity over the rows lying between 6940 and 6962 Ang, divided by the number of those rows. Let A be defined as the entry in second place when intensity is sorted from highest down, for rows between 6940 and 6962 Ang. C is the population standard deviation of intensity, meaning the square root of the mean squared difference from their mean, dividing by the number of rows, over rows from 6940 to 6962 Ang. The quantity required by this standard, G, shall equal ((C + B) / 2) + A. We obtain 2.79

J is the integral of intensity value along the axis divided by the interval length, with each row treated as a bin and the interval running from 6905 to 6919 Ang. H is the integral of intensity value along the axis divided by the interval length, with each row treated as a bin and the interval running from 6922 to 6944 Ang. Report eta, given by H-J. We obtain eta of 0.051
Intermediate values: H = 1.65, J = 1.60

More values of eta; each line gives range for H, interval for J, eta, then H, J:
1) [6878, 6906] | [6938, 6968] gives -0.005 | 1.71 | 1.72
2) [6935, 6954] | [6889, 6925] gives 0.040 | 1.72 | 1.68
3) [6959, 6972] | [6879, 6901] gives -0.052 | 1.68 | 1.74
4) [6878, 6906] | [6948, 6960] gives 0.015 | 1.71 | 1.70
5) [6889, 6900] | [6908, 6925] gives 0.172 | 1.80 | 1.63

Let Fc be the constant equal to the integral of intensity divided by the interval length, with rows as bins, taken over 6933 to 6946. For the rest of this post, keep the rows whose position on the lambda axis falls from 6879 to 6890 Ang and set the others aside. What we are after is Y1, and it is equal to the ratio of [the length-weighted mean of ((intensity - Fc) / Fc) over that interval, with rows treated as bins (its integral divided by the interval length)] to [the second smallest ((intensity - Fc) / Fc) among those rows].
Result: 0.42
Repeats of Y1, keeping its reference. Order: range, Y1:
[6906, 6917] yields 0.54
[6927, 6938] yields 0.44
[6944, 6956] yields 0.13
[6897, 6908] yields 0.50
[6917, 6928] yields 0.48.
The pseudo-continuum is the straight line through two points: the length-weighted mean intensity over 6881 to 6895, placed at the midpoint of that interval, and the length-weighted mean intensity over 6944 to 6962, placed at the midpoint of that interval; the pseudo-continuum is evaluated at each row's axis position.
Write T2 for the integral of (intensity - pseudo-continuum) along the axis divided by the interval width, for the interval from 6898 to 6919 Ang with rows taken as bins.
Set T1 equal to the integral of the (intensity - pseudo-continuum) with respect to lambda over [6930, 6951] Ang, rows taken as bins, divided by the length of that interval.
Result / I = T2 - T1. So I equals -0.08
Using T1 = -0.02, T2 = -0.10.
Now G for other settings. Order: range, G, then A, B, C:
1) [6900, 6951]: 2.71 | 1.83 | 1.64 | 0.127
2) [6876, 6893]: 2.72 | 1.82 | 1.68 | 0.130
